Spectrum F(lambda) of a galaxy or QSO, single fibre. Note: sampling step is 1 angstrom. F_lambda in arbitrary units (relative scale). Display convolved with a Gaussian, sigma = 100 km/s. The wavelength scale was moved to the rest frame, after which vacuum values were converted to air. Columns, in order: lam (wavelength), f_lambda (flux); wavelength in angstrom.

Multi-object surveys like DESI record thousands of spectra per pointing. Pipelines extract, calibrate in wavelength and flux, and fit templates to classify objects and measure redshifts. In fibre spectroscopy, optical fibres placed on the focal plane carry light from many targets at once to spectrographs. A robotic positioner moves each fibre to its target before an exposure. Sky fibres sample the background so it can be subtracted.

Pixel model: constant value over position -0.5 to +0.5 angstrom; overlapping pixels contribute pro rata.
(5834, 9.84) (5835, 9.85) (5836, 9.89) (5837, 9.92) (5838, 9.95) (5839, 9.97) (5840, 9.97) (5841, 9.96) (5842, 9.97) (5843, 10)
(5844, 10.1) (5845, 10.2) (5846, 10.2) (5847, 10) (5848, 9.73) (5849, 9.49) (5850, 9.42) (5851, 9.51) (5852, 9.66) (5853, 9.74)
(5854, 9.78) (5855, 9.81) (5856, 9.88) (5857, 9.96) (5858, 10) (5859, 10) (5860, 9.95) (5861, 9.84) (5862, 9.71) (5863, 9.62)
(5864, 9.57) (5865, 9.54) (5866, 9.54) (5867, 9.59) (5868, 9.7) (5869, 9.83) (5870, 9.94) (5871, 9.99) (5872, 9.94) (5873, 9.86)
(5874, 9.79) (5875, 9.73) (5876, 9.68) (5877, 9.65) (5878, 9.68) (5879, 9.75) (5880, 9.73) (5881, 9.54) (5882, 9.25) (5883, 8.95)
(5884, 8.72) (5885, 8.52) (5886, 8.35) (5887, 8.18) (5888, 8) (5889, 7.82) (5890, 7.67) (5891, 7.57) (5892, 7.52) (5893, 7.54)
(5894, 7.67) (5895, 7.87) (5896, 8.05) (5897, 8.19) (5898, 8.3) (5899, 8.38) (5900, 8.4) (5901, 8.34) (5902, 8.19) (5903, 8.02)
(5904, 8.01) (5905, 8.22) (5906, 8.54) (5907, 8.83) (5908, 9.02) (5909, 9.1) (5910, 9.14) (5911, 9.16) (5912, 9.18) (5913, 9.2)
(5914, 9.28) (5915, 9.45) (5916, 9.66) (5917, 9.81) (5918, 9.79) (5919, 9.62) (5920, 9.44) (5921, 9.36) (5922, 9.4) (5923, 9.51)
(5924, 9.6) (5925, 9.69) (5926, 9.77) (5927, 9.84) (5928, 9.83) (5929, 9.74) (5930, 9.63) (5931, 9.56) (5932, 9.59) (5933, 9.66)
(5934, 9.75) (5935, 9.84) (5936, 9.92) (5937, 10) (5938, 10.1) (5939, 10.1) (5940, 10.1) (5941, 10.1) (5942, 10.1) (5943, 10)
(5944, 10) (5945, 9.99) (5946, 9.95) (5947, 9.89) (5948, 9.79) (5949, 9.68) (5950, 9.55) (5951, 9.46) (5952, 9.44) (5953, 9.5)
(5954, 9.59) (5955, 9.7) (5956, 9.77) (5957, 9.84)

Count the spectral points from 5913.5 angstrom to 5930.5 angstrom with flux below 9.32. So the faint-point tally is 1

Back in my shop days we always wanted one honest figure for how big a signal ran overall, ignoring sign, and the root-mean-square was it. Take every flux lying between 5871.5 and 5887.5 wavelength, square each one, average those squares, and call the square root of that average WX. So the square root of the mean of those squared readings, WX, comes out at 9.35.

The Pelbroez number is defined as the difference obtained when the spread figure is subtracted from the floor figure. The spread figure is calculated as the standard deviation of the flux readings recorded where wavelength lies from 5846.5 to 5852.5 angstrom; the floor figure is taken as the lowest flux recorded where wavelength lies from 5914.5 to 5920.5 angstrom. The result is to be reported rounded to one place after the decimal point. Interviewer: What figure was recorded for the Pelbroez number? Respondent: 9.2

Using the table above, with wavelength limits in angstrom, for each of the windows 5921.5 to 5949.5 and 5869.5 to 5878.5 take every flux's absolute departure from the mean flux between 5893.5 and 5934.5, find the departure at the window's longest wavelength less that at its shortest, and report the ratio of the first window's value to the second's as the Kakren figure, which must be -1.1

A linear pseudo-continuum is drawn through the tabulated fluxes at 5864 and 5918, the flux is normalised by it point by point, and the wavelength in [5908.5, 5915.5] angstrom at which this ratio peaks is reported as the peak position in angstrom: 5915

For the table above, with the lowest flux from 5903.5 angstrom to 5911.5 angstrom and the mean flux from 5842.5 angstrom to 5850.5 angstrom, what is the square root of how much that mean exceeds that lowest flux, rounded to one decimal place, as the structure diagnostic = 1.4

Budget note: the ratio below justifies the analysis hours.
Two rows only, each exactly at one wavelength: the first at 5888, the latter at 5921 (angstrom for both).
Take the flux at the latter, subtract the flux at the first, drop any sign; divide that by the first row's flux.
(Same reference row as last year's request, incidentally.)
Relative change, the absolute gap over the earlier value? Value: 0.17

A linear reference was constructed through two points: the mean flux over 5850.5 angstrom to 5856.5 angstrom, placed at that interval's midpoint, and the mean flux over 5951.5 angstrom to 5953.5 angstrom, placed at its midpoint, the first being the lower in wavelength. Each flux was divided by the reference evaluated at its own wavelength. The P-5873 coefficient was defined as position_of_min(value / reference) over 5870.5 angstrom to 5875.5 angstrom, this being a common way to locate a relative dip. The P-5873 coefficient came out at 5875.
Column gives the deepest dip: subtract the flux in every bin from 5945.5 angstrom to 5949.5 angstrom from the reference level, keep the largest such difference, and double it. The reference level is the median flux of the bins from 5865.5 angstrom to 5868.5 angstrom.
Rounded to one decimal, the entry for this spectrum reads -0.2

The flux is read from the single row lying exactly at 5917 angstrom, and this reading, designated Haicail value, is 9.81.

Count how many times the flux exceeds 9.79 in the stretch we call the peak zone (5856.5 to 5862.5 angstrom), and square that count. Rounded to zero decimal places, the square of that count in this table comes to 25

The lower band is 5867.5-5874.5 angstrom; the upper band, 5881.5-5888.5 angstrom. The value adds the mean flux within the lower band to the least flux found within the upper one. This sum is 17.9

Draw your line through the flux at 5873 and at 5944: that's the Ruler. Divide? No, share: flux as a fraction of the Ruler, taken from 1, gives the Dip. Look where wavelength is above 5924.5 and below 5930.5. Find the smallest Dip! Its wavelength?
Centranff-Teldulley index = 5927 angstrom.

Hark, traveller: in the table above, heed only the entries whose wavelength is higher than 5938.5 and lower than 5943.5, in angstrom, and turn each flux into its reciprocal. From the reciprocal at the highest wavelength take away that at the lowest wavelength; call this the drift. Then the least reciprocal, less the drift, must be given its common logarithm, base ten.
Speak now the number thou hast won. -1.01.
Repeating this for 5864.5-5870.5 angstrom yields -0.98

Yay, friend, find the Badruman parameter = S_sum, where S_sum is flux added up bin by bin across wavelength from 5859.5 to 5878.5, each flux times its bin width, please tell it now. 185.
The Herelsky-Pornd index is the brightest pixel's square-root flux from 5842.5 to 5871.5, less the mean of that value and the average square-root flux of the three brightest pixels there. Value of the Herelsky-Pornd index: 0.0026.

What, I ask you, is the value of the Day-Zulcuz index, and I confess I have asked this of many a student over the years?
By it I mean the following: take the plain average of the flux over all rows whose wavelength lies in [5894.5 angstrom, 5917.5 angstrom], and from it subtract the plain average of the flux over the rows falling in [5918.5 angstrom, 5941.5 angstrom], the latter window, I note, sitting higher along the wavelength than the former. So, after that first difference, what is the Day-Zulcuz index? -1.0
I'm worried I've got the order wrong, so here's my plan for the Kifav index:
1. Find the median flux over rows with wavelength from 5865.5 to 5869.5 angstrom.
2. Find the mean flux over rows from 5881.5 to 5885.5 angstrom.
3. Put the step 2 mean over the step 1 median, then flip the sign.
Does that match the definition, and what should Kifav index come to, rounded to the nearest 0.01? -0.92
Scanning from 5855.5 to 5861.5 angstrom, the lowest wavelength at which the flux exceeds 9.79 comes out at 5856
